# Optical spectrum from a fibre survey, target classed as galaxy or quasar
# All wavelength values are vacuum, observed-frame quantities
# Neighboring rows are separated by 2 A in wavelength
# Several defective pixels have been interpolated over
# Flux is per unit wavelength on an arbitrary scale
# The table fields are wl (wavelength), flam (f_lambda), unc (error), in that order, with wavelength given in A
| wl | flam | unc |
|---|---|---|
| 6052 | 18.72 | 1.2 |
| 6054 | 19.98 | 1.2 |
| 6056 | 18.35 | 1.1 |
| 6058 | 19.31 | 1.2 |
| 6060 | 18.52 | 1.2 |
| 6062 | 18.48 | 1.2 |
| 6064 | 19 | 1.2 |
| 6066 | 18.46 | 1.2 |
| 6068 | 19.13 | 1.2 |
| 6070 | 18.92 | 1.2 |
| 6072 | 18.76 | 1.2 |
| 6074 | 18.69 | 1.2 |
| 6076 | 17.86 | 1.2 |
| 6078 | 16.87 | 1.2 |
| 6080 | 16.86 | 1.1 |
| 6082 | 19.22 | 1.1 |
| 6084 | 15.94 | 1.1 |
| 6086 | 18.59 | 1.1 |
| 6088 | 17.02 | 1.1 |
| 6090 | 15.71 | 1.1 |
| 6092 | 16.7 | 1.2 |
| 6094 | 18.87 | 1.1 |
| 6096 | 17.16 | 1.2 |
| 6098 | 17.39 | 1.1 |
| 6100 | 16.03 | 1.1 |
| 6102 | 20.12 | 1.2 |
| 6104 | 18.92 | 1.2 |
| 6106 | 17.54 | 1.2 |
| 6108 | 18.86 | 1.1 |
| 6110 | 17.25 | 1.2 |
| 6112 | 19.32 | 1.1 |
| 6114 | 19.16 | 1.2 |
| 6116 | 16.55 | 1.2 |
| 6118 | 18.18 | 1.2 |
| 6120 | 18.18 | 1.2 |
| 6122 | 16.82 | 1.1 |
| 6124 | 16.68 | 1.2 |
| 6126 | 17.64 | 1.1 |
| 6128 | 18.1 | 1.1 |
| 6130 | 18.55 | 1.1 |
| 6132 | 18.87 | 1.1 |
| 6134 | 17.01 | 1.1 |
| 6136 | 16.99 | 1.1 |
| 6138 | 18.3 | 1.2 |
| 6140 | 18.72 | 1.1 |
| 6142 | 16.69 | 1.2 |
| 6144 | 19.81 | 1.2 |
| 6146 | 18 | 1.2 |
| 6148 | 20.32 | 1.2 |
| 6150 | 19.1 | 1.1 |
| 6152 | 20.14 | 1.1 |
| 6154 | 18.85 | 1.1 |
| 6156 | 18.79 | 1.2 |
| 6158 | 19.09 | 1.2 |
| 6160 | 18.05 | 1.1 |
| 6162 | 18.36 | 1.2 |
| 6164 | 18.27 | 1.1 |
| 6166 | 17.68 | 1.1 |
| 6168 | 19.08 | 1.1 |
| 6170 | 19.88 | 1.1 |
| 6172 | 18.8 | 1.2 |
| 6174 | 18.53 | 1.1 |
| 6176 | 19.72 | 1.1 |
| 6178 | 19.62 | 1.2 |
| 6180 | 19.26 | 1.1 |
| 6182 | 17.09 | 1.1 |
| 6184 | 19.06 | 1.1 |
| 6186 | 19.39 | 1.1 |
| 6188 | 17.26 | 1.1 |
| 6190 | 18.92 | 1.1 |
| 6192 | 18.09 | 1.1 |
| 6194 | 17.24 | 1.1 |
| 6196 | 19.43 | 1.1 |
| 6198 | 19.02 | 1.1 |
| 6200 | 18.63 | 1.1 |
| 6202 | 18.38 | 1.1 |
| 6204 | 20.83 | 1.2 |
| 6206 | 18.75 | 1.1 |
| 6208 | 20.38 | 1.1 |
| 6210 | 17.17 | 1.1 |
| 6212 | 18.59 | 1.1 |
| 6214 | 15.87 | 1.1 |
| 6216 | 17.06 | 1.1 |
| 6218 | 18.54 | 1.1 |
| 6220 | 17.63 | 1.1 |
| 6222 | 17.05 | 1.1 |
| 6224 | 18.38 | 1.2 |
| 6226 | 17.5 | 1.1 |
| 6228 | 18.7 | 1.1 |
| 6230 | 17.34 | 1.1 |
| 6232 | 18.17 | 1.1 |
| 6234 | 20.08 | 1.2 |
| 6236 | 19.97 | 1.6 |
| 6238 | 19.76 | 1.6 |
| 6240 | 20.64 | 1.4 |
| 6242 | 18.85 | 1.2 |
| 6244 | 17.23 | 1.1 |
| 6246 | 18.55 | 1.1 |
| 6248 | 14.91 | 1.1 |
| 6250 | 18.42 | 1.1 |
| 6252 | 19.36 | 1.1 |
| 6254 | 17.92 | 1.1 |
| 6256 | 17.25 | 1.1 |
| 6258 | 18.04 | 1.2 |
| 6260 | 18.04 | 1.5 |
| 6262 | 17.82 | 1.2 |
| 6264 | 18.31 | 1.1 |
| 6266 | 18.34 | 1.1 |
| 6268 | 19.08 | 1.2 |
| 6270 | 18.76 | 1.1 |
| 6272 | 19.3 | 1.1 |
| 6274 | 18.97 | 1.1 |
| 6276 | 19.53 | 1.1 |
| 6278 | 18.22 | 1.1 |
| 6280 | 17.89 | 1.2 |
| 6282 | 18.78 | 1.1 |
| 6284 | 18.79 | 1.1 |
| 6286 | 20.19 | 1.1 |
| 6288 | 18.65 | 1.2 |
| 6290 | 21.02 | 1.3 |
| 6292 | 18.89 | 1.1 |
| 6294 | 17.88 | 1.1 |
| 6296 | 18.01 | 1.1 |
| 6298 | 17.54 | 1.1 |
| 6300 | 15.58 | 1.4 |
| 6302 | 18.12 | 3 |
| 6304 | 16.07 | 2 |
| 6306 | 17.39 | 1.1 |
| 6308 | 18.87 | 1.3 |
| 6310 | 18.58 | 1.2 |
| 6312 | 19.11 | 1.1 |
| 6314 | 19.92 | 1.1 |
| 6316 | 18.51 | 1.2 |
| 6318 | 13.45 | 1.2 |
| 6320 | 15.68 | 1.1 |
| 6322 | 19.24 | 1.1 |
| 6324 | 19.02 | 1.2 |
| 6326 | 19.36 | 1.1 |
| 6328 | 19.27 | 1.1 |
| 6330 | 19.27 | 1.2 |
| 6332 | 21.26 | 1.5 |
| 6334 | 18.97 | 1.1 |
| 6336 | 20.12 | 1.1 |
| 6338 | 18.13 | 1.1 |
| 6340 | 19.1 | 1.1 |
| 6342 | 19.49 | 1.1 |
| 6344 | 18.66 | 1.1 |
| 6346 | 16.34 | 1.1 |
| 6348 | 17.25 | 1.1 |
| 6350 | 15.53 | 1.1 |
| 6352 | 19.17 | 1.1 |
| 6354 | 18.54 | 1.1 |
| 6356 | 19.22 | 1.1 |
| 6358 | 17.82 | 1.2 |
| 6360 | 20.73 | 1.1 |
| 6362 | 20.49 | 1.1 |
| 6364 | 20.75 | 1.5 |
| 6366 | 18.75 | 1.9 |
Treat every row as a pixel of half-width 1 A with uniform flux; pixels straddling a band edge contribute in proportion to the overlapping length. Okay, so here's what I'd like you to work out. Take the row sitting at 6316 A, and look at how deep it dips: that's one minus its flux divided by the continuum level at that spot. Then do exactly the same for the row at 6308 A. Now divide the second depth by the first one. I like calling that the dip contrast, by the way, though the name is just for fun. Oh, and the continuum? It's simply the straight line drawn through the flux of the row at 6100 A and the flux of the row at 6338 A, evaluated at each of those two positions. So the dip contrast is 1.8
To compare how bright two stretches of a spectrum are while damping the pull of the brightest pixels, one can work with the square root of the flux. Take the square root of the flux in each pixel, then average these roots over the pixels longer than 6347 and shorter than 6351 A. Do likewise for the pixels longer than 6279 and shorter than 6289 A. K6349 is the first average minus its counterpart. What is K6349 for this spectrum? -0.29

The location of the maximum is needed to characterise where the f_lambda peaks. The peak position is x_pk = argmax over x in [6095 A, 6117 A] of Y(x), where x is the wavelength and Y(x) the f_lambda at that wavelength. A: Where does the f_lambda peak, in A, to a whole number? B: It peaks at 6102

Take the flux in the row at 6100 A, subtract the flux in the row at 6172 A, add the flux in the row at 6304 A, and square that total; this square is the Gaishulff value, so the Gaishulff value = 177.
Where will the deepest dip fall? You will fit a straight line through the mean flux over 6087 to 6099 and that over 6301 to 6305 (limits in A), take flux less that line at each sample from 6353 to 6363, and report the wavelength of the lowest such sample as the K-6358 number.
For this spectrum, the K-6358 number 6358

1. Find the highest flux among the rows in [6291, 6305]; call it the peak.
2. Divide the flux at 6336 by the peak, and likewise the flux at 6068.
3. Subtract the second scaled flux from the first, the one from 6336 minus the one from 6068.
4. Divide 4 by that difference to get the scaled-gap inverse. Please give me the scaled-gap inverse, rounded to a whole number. 76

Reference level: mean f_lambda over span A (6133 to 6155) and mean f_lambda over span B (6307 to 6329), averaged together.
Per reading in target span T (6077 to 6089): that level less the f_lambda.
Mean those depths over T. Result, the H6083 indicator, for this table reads 1.0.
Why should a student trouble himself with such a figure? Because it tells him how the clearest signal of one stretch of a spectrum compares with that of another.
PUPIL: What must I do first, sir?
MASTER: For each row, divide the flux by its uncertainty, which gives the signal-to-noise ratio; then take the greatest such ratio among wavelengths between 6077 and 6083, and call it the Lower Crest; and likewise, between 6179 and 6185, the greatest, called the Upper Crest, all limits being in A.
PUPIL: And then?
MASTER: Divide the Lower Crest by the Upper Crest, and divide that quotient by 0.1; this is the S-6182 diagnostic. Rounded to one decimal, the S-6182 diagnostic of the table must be 10.0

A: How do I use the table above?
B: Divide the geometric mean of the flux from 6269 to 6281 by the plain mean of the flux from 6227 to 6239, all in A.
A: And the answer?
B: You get 0.99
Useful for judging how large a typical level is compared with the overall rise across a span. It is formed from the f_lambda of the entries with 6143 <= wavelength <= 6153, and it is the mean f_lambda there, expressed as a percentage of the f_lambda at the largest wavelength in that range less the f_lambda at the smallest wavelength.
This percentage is 5901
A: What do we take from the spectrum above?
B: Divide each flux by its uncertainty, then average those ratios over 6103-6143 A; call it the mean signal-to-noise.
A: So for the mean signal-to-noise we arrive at 15.6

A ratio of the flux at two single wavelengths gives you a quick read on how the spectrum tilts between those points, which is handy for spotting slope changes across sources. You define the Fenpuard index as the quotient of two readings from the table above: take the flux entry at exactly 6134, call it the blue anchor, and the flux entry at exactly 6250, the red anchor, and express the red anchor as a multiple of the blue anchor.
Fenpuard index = 1.08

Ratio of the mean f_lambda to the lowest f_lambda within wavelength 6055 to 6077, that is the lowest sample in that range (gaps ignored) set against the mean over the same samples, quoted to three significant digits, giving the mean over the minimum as 1.05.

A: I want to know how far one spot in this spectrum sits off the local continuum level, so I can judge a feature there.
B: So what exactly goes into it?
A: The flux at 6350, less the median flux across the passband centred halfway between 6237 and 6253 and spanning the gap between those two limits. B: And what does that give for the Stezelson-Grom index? -3.2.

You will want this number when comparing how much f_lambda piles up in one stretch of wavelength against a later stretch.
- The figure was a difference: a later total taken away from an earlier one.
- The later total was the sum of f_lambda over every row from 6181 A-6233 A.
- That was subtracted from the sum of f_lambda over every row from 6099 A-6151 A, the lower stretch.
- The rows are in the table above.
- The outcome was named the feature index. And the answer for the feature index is -2.8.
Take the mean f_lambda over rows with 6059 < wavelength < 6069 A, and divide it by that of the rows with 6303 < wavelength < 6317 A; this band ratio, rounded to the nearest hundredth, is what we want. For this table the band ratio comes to 1.02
